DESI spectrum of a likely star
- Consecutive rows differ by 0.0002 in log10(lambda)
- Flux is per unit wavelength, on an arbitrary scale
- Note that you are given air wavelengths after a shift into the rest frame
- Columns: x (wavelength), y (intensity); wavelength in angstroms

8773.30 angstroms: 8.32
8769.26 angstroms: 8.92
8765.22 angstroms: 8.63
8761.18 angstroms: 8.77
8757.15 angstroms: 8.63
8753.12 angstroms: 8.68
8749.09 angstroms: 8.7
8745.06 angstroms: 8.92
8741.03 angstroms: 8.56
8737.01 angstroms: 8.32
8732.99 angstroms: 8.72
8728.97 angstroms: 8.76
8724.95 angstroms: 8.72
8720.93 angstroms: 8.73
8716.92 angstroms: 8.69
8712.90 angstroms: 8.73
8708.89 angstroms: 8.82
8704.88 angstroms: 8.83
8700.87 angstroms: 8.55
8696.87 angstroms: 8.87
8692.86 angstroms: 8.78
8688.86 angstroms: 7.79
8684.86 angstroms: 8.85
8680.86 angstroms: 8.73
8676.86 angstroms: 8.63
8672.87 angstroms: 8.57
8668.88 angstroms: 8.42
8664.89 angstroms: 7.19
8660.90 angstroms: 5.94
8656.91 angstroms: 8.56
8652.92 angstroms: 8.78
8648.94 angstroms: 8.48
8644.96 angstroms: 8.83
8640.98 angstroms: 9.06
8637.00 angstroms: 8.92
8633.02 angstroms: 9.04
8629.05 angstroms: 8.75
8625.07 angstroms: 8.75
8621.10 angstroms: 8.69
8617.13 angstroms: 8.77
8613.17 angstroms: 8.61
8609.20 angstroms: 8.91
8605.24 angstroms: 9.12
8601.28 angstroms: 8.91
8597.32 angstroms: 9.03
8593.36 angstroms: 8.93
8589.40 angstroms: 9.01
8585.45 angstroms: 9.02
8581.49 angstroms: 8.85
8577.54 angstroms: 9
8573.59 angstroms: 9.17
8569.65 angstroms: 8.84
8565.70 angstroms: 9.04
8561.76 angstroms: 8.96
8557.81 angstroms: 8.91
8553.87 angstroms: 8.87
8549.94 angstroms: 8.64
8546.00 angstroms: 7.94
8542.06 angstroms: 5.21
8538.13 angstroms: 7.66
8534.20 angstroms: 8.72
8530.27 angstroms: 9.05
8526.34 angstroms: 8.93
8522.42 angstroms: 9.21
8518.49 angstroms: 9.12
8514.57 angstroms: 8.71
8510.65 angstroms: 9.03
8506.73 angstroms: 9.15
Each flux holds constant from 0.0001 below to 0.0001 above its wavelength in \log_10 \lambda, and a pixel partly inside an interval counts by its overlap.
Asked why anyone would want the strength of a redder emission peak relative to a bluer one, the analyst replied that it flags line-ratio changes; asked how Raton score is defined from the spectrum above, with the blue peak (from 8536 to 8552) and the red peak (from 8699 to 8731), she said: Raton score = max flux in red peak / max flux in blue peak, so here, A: 1.02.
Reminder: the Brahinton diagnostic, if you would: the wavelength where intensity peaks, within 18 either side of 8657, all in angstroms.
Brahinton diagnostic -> 8640.98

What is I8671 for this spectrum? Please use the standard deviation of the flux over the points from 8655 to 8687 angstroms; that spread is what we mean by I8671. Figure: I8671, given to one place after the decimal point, 1.0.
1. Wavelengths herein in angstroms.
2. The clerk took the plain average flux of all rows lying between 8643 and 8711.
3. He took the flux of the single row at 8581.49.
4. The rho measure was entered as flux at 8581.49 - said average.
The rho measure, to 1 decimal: 0.5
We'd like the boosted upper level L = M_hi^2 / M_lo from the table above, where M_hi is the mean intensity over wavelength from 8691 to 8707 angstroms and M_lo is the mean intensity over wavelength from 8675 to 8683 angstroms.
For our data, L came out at 8.8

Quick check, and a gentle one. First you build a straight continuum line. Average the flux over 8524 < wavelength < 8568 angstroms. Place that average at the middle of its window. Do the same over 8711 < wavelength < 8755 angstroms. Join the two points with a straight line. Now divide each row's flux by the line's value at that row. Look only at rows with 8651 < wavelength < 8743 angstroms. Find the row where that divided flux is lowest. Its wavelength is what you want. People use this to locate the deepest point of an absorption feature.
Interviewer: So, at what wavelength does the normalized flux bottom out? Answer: 8660.90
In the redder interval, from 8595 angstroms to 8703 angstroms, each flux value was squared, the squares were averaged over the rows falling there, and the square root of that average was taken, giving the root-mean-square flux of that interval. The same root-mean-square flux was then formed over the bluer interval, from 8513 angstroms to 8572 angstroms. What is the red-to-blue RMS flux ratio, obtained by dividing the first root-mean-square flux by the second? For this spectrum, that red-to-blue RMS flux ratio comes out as 1.00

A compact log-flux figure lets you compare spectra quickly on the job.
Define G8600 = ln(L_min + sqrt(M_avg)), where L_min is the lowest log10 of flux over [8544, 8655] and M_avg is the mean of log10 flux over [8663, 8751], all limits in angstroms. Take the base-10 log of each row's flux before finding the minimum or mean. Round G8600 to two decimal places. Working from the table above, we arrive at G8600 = 0.62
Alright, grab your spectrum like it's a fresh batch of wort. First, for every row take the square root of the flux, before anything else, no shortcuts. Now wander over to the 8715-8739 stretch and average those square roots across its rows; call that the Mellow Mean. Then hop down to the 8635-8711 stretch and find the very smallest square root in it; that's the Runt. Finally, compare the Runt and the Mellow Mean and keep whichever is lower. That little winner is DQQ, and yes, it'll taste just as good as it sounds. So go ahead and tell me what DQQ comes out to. 2.44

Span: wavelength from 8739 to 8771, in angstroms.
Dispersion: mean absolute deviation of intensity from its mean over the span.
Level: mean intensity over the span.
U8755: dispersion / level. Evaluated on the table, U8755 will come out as 0.01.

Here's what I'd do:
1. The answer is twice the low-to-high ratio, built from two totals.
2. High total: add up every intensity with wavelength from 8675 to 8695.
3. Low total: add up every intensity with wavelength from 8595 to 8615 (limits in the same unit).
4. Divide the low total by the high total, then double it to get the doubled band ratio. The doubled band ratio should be 2.08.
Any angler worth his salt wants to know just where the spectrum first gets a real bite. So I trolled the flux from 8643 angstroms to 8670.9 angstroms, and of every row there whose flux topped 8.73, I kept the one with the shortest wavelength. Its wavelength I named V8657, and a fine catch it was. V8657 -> 8644.96 angstroms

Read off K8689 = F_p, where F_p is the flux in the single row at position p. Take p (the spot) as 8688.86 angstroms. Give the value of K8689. 7.79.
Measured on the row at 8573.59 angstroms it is 9.17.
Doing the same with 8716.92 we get 8.69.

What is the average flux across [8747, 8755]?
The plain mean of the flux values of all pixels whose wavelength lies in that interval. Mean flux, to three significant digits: 8.69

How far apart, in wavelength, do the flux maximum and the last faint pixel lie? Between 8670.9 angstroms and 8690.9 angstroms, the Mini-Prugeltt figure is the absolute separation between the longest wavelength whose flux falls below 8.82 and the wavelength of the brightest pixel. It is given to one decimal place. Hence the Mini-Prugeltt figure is 4.0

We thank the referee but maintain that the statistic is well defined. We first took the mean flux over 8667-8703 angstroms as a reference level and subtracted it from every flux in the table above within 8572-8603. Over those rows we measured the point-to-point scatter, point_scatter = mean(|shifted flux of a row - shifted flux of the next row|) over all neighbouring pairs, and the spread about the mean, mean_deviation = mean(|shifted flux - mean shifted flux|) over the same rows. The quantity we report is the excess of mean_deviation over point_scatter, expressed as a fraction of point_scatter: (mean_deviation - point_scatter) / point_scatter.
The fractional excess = -0.39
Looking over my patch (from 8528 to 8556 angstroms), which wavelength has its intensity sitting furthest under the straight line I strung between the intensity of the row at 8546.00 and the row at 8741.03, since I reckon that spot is 8542.06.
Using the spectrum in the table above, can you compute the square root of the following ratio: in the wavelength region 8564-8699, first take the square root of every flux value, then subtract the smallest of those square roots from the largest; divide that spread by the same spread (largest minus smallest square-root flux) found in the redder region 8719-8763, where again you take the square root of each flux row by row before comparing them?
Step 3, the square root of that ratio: 2.4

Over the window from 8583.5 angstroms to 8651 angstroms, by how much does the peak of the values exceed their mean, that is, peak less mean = 0.2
